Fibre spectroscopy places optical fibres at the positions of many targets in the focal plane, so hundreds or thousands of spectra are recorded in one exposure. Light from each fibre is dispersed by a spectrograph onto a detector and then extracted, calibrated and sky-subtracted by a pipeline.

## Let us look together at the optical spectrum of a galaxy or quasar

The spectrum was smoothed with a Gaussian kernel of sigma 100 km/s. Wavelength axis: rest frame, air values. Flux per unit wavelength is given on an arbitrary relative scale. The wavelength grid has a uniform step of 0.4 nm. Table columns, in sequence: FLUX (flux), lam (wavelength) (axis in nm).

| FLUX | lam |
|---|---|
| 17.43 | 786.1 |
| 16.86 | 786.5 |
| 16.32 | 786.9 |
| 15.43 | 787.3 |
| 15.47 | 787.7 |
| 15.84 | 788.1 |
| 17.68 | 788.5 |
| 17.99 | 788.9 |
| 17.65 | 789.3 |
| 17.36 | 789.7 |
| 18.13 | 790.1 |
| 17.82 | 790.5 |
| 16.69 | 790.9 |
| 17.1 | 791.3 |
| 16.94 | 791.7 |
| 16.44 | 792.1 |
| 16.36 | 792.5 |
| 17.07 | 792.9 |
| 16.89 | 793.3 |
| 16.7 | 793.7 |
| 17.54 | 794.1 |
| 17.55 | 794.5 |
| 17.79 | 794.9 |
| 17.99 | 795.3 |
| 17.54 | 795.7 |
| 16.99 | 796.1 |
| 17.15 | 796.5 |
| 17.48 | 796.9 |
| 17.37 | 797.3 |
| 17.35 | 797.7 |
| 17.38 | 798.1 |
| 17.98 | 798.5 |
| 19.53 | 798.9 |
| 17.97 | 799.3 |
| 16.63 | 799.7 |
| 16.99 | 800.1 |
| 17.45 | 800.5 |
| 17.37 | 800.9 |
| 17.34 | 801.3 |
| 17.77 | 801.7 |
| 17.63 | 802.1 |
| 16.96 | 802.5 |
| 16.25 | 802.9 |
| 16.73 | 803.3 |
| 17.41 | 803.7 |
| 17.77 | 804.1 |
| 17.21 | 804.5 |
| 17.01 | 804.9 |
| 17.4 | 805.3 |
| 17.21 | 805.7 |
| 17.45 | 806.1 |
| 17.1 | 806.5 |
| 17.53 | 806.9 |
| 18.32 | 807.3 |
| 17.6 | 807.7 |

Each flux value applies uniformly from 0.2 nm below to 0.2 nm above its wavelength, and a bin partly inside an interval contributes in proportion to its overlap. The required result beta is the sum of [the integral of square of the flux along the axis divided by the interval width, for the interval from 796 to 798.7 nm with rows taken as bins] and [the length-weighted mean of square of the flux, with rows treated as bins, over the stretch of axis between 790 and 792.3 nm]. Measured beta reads 597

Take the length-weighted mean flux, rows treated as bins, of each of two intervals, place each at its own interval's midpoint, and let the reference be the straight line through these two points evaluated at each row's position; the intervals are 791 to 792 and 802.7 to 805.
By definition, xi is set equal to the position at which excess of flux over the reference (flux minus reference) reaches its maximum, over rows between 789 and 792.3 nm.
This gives 790.1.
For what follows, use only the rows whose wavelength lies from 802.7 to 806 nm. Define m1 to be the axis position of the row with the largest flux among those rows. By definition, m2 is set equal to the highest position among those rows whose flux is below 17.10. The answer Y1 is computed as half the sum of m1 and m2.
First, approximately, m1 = 804.1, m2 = 804.9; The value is 804.50 nm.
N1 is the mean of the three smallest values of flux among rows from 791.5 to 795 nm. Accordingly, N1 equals 16.50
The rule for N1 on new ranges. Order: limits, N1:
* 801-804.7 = 16.65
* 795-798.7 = 17.16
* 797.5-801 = 16.99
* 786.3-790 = 15.58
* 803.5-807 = 17.11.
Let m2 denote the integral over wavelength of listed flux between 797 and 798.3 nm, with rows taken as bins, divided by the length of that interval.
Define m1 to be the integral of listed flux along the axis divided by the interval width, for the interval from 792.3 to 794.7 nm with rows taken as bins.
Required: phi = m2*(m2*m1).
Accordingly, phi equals 5138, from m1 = 17.0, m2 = 17.4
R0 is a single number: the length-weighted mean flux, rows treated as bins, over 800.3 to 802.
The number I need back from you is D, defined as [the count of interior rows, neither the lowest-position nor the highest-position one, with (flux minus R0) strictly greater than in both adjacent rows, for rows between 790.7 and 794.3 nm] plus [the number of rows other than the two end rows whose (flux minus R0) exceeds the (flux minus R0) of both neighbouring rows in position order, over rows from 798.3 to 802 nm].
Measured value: 4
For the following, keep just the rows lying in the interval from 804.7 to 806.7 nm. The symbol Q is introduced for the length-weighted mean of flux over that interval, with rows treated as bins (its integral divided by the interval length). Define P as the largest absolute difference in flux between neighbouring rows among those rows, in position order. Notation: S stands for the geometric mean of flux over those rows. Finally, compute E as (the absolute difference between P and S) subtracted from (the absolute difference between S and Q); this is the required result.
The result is -16.8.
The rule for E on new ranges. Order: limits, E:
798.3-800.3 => -16.2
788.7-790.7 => -17.0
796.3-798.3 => -17.0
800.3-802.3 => -17.1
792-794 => -15.9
